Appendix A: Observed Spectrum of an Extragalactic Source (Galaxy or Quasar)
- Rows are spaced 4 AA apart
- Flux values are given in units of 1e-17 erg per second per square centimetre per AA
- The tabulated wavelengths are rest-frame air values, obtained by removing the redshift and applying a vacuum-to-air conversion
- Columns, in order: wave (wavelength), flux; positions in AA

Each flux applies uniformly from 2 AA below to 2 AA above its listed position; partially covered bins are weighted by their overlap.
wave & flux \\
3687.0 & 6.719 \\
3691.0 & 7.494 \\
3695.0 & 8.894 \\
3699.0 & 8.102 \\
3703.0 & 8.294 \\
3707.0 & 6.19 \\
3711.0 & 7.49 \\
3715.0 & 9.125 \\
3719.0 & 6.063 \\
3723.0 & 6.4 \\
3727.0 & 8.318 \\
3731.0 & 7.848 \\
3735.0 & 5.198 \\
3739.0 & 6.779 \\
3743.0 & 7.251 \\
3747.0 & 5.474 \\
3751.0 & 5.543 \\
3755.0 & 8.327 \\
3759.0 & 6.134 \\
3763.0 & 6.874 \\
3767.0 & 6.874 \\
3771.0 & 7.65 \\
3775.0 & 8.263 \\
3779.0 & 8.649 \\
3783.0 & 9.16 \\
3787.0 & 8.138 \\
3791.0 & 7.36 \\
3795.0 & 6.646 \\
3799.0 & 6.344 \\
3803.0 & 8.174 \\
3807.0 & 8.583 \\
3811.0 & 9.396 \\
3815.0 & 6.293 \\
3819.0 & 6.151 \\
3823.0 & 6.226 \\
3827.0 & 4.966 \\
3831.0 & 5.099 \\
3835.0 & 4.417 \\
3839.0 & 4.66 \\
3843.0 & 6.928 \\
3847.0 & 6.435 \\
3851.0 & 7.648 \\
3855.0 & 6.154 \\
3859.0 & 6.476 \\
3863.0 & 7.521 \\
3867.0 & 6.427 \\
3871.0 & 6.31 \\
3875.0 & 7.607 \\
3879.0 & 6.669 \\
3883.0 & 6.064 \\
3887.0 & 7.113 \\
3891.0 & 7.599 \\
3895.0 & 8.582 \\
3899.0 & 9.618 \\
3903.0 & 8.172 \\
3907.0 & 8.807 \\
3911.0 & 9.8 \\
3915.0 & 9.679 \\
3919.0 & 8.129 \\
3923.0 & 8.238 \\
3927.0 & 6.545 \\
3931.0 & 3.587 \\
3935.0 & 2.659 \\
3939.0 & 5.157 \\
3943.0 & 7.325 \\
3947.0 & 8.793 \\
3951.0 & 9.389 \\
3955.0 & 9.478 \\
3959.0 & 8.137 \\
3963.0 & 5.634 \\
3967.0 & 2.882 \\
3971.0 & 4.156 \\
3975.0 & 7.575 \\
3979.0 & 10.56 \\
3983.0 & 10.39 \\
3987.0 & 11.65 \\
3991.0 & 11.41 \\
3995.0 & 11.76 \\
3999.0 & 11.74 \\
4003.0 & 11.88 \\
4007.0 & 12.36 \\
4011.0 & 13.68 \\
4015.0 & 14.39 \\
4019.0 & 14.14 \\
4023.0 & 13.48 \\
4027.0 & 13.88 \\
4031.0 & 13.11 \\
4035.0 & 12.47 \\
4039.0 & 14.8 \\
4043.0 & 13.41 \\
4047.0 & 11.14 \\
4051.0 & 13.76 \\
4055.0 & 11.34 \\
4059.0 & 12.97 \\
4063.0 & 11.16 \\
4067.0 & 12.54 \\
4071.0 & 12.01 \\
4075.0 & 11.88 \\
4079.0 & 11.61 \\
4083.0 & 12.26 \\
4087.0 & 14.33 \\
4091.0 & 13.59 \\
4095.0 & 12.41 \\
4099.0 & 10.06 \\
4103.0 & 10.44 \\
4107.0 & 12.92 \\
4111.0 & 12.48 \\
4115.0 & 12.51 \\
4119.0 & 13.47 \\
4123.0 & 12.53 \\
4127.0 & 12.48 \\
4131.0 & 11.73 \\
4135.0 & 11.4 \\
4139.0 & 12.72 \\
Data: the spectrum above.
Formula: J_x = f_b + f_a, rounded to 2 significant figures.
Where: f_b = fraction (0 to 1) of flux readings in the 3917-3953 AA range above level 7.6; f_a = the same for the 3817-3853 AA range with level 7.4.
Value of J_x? 0.56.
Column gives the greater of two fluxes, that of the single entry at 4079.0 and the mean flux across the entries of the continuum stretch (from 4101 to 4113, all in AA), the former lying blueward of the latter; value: 12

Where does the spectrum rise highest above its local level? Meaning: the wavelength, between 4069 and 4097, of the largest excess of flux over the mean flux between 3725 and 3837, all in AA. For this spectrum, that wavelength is 4087.0 AA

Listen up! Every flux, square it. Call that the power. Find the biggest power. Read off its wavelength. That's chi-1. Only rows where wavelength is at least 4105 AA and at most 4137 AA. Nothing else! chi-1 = 4119.0 AA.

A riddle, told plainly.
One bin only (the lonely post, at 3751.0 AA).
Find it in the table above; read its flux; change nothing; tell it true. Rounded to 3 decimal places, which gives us 5.543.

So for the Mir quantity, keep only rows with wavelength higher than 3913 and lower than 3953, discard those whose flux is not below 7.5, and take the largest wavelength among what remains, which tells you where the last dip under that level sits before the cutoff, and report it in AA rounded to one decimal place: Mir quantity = 3943.0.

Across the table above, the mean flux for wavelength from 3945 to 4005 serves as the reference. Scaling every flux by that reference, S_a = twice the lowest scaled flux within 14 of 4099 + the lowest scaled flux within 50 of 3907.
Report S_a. 2.5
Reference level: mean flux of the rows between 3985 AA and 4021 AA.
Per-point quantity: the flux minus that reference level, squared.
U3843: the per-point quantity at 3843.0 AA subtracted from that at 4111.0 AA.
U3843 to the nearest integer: -32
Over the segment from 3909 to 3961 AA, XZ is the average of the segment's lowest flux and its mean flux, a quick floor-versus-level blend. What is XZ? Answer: 5.1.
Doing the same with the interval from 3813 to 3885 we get 5.3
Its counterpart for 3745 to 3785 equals 6.4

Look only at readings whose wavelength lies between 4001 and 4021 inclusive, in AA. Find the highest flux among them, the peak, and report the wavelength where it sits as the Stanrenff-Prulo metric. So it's 4015.0 AA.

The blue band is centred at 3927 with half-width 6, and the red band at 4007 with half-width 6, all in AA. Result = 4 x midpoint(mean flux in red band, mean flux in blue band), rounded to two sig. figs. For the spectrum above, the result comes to 38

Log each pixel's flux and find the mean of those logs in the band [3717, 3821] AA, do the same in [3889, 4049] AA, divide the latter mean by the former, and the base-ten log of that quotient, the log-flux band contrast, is 0.048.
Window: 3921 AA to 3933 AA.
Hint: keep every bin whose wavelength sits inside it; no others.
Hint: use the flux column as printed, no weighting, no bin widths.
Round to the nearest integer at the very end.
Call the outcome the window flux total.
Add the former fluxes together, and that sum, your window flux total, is 18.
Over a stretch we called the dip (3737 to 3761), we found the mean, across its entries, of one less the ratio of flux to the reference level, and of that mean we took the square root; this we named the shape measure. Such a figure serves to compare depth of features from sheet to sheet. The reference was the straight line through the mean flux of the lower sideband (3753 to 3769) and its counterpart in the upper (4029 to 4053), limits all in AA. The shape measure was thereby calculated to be 0.17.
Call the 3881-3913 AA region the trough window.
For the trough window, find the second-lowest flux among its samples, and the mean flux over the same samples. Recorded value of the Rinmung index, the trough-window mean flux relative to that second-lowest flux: 1.16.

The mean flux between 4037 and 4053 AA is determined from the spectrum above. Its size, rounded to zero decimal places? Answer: 13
